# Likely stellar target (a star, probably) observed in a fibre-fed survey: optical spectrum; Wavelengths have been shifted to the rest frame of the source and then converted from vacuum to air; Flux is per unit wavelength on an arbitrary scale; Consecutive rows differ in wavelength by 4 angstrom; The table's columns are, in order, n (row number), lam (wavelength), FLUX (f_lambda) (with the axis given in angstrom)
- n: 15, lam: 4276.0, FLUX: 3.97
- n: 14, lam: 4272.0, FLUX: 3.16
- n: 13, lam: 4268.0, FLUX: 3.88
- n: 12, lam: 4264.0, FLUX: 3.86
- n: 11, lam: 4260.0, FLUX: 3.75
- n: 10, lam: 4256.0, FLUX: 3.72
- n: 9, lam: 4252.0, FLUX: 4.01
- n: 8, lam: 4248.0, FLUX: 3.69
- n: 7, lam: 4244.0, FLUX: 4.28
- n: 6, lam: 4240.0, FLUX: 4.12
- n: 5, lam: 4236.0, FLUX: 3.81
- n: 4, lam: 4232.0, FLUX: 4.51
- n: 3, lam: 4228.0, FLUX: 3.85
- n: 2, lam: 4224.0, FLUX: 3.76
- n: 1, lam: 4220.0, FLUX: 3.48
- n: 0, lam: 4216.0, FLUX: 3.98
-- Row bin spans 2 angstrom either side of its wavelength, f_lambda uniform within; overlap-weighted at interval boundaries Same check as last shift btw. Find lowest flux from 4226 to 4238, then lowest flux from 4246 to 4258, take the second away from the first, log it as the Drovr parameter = 0.12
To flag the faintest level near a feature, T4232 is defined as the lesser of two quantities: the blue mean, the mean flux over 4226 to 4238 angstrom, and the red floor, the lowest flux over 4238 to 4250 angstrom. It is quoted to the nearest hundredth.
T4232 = 3.69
